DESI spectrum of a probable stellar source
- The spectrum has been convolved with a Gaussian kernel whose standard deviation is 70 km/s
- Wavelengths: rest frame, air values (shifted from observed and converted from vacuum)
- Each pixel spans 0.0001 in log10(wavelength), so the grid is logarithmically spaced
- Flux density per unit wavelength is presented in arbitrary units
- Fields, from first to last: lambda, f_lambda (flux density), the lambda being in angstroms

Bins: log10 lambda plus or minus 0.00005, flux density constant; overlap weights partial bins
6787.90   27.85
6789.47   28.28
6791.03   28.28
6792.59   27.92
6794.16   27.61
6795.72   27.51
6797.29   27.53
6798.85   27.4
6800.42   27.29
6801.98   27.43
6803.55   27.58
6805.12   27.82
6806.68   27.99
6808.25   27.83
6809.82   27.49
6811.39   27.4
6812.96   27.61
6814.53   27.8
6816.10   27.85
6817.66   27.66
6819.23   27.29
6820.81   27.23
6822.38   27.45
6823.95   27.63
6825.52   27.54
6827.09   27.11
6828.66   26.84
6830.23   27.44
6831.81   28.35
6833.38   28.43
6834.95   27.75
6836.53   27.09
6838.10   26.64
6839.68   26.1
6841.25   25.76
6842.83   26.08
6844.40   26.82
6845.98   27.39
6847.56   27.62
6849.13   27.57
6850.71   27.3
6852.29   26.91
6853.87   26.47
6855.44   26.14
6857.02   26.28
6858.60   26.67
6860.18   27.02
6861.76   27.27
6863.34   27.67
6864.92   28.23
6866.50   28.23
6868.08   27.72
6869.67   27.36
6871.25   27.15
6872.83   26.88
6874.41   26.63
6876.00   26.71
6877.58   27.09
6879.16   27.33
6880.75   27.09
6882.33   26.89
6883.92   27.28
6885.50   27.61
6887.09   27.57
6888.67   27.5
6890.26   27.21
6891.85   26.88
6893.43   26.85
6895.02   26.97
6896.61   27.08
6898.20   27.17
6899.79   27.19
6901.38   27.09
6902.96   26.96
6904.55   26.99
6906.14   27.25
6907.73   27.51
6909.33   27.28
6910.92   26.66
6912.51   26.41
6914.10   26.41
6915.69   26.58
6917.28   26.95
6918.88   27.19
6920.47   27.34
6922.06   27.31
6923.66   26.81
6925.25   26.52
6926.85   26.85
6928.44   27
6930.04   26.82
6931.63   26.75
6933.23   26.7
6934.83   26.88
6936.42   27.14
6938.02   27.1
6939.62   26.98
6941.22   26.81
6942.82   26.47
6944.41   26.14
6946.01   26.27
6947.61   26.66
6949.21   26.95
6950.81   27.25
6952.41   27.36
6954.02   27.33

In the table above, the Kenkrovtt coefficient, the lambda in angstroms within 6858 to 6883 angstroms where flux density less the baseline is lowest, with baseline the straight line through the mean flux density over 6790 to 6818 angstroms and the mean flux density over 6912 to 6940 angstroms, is 6858.60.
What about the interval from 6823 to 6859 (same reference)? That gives 6841.25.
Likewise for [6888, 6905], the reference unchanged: 6893.43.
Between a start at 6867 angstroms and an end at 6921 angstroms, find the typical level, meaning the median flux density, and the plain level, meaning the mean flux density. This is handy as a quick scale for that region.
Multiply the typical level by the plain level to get 734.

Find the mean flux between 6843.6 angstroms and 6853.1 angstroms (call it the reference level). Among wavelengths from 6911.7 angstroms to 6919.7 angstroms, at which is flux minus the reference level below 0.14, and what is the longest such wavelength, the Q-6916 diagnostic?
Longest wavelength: 6918.88 angstroms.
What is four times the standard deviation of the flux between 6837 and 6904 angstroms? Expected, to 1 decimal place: 2.1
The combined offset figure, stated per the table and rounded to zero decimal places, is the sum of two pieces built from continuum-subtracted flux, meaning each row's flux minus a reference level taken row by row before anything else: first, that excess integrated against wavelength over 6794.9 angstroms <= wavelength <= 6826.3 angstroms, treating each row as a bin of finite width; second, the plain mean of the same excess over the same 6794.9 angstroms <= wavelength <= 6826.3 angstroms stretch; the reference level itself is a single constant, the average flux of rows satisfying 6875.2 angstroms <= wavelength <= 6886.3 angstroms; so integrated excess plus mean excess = 14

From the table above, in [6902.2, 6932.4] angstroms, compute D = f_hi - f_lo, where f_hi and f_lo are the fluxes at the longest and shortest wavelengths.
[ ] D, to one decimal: -0.2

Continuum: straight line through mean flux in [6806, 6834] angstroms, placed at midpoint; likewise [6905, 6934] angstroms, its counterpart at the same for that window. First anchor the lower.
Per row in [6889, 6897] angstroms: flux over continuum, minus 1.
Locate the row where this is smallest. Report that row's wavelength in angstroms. 6893.43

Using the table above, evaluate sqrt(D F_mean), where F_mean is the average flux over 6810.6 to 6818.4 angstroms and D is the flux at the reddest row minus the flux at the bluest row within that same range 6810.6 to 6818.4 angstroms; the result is 2.7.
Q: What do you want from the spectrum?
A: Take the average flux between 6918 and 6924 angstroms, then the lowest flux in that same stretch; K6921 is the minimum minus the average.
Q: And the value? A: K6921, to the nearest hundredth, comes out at -0.35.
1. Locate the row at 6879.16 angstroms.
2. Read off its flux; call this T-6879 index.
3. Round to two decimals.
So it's 27.33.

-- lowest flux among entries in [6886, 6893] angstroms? 26.88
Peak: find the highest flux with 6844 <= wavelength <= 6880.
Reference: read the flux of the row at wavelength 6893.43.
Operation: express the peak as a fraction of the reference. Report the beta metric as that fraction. 1.05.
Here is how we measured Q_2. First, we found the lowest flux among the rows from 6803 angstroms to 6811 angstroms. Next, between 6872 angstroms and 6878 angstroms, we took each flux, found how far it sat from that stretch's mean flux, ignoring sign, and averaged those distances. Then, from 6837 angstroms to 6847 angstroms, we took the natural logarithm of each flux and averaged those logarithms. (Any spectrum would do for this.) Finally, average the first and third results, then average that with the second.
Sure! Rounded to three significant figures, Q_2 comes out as 7.77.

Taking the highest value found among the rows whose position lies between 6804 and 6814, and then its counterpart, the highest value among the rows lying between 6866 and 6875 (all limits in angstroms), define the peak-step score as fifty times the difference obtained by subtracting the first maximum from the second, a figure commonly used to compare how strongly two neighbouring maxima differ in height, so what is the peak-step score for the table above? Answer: 12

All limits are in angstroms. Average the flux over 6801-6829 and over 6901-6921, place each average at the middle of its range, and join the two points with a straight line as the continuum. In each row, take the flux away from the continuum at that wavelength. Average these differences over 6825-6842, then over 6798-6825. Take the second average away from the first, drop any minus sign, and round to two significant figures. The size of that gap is 0.26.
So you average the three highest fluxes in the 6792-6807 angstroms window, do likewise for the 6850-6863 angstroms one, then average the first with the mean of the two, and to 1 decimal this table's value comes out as 27.7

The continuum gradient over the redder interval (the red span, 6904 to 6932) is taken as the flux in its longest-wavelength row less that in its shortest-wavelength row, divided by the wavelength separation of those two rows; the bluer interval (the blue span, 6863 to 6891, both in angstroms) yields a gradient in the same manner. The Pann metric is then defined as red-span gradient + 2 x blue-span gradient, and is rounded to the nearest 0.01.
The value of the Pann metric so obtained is -0.04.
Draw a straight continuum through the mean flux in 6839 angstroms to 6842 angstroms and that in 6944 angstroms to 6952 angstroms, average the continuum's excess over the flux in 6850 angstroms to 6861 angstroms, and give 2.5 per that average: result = -4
